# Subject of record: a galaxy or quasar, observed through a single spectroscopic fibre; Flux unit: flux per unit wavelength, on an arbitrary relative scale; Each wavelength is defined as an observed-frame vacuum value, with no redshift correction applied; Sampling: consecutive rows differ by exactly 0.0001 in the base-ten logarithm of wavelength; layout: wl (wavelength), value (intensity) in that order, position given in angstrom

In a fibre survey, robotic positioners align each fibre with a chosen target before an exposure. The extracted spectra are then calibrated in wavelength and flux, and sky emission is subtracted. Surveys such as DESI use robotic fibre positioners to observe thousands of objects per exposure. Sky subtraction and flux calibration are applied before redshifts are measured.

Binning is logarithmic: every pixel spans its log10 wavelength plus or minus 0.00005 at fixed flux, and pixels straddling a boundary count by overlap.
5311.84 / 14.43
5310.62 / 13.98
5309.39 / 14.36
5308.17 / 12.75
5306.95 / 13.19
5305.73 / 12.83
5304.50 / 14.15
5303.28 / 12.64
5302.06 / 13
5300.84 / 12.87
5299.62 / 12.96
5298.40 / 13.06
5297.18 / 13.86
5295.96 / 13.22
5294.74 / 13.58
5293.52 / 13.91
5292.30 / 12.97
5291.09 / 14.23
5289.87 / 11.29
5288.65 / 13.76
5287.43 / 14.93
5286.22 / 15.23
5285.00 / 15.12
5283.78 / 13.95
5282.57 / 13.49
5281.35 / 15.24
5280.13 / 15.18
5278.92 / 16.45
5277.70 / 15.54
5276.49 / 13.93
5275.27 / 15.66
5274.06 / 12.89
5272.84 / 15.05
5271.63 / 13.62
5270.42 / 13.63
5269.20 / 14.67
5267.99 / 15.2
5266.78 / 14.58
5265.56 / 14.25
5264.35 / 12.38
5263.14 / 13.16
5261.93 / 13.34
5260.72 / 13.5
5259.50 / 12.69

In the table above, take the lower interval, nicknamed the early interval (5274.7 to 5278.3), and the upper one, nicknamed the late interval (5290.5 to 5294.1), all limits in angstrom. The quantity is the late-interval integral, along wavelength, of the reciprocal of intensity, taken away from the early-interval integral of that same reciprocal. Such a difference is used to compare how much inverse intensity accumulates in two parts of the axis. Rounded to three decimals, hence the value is -0.024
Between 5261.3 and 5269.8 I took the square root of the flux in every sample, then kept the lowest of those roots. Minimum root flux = 3.52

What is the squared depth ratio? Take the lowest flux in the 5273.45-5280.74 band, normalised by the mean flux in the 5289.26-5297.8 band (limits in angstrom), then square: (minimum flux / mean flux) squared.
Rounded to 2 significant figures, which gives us 0.94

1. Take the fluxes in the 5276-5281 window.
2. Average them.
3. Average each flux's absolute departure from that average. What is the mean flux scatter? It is 0.72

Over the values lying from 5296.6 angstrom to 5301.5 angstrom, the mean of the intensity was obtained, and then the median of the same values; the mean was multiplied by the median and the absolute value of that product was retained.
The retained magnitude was 172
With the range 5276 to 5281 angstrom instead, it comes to 235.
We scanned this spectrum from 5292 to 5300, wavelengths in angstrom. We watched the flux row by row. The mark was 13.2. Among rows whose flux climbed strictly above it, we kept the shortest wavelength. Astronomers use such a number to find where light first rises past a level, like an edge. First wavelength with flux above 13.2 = 5293.52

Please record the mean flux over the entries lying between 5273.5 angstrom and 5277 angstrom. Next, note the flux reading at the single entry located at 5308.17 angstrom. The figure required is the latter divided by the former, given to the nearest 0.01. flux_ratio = 0.90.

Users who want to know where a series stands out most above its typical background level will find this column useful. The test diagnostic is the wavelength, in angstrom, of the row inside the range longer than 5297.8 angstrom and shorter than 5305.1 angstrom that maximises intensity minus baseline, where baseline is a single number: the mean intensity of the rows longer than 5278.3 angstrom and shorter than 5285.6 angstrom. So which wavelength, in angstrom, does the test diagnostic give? 5304.50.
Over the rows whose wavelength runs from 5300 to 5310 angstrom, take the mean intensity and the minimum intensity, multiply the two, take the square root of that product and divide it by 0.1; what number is 129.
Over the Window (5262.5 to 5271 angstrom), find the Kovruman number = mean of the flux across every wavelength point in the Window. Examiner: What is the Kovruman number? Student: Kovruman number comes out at 14.0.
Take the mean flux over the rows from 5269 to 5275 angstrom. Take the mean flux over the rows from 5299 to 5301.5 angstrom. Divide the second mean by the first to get 0.92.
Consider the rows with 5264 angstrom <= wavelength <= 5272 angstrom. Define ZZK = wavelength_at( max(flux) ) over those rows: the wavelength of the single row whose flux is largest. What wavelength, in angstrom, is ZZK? 5267.99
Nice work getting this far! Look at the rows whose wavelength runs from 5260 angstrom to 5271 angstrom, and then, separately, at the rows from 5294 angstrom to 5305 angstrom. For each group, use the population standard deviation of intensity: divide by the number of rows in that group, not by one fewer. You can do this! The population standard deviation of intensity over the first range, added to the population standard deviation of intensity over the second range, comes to 1.3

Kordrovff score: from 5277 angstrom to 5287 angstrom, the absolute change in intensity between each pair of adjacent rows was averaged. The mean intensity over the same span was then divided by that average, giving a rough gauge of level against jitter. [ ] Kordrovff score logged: 18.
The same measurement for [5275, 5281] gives 11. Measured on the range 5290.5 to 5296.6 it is 19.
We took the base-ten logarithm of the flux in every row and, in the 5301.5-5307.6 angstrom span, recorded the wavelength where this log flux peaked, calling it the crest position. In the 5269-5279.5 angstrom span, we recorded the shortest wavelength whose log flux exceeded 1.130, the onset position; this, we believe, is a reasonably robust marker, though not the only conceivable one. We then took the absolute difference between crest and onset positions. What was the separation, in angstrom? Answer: 35.3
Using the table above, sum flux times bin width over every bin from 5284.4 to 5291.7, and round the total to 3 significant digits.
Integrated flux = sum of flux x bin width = 103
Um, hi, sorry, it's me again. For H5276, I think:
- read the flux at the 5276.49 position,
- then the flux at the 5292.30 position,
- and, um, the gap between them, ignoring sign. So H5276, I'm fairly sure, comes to 1.0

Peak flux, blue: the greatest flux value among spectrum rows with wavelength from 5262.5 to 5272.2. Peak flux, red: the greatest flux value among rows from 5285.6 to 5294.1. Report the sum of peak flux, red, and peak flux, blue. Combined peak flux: 30.4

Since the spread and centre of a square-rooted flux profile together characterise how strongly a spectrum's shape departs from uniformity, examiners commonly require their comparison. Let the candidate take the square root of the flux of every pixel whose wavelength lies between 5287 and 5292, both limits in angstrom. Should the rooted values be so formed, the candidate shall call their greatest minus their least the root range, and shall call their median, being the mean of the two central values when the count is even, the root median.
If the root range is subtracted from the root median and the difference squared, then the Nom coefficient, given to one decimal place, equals 10.5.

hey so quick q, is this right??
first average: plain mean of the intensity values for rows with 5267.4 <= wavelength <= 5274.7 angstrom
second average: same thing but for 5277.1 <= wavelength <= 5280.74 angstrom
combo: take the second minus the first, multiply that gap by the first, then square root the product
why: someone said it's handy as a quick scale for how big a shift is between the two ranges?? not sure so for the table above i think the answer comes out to 4.7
